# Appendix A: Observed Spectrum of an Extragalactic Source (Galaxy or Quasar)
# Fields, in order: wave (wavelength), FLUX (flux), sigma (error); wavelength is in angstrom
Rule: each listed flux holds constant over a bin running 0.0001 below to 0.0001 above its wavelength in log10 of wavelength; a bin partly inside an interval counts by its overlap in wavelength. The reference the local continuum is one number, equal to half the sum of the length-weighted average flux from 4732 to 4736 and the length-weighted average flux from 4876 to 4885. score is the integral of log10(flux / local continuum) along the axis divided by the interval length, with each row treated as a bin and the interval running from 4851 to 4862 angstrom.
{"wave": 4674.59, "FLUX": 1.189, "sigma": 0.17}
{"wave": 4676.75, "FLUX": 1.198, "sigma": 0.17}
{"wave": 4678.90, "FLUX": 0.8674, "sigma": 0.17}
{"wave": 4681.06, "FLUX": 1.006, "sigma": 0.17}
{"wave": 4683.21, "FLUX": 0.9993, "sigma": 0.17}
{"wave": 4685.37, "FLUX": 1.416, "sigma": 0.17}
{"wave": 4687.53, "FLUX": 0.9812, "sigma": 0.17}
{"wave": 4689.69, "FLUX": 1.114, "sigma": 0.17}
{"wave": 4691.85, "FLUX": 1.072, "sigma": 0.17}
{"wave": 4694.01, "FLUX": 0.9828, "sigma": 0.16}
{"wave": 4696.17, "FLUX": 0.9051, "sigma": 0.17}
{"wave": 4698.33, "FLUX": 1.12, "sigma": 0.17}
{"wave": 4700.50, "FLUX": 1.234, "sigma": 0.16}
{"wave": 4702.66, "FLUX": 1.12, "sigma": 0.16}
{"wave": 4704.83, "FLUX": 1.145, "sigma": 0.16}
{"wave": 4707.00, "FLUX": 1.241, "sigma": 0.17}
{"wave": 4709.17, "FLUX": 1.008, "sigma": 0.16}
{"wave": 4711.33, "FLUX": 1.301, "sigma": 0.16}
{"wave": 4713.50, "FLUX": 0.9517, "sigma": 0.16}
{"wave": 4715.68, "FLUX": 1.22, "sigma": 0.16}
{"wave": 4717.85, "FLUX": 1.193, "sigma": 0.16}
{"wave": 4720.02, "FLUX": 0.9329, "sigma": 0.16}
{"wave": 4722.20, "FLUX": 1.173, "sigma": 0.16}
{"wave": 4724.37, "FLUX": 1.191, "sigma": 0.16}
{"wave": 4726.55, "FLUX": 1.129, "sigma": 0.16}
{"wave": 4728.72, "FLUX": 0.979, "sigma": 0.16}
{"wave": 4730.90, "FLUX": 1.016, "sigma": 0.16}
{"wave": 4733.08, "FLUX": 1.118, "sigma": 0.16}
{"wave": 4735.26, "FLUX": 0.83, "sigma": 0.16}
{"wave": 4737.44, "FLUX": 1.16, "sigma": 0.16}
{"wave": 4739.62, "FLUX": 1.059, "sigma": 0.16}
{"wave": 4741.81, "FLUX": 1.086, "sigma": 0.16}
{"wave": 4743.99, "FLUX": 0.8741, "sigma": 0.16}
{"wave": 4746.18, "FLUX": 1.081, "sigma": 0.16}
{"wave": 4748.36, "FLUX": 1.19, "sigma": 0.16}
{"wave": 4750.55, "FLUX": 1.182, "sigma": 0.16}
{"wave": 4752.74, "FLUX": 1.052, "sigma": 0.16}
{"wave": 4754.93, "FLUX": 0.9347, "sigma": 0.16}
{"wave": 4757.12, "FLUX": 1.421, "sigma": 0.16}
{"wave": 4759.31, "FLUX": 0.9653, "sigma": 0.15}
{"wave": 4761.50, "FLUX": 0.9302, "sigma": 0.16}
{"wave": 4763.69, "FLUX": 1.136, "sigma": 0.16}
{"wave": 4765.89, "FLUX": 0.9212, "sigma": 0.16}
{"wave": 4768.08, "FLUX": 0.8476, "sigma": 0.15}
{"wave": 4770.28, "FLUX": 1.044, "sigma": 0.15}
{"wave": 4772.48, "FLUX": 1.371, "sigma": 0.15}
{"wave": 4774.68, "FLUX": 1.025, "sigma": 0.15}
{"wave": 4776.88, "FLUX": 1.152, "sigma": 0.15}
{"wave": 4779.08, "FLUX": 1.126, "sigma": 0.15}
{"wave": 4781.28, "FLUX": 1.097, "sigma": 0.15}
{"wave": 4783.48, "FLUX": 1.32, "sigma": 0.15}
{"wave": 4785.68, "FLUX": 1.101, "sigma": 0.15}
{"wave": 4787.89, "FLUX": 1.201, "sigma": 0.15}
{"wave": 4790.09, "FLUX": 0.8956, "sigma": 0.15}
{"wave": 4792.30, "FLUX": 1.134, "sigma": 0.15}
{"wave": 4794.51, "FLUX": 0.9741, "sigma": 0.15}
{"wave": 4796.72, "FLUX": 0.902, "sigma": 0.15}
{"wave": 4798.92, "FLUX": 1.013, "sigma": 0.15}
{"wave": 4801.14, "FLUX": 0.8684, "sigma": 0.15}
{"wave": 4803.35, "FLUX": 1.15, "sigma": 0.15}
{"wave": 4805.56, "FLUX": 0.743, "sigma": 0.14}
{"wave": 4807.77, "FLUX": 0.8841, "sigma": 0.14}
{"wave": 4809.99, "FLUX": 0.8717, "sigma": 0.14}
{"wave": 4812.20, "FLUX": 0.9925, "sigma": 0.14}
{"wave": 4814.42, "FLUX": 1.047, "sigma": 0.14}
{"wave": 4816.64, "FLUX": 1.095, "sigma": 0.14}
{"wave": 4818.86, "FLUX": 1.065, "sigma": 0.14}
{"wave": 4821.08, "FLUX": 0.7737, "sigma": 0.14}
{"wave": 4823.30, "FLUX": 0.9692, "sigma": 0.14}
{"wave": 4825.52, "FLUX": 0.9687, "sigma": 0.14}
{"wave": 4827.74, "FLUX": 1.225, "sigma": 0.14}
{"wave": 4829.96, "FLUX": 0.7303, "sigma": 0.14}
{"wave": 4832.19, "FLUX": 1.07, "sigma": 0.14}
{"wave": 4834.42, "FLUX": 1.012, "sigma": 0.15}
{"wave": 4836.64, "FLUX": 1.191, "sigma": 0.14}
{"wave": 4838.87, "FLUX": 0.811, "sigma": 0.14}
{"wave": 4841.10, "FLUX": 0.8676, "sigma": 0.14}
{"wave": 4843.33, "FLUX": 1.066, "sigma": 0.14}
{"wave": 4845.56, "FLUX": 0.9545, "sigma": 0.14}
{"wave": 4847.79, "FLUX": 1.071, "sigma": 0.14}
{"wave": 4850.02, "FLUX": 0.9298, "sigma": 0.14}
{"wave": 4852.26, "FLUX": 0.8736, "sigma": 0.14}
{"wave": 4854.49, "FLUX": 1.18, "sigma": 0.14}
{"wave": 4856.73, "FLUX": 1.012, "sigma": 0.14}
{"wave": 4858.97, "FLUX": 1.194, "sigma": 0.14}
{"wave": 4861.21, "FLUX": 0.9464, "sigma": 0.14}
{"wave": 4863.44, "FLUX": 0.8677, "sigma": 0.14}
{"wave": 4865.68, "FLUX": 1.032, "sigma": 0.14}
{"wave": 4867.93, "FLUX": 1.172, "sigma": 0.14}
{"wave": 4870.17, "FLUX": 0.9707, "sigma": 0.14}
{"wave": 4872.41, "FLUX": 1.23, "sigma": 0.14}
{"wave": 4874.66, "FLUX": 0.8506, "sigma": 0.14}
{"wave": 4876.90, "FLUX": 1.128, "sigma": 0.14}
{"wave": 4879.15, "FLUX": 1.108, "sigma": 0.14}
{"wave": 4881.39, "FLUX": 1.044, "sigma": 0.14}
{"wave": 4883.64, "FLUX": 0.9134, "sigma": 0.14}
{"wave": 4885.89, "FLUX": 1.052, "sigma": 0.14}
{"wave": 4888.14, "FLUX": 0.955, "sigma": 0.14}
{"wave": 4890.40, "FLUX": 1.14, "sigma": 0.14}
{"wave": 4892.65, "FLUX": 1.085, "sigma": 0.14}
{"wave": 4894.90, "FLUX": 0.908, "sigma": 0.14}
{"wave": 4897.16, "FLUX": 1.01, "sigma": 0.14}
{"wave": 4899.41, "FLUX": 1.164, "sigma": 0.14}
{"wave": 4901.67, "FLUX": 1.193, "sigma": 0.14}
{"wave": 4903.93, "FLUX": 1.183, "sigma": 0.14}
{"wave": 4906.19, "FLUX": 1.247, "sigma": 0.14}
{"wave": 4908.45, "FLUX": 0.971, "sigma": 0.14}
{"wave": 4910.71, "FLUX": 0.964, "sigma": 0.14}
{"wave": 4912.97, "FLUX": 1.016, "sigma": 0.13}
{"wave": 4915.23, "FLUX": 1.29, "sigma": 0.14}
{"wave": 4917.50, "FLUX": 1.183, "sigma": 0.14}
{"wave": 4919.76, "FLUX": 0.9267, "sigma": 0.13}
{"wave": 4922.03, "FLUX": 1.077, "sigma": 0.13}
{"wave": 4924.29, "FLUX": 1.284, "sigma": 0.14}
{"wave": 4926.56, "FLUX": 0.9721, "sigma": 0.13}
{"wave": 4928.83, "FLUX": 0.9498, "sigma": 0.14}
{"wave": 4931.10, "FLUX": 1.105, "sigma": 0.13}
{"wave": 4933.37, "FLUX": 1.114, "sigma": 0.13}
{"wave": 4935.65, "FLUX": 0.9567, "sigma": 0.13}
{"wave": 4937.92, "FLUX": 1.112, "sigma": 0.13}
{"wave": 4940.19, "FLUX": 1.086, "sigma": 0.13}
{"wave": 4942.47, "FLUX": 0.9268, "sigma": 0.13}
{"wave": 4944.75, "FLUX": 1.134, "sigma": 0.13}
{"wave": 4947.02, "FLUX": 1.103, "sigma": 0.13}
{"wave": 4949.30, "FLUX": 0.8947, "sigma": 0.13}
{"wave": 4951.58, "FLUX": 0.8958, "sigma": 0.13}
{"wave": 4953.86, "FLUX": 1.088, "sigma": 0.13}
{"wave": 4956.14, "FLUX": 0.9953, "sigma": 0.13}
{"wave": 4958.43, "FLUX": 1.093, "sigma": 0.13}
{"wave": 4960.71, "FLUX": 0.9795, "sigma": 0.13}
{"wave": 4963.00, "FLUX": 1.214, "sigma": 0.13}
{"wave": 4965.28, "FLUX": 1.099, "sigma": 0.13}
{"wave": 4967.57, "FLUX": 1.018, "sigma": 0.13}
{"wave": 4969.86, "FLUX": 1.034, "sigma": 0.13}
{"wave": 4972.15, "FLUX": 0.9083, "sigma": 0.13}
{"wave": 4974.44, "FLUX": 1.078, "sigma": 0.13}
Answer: 0.008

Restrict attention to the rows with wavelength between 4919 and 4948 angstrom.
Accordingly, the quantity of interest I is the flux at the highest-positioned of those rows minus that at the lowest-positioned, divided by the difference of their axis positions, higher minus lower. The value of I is 0.0065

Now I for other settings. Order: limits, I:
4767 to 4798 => 0.0019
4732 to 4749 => 0.0047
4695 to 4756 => 0.0005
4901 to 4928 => -0.0089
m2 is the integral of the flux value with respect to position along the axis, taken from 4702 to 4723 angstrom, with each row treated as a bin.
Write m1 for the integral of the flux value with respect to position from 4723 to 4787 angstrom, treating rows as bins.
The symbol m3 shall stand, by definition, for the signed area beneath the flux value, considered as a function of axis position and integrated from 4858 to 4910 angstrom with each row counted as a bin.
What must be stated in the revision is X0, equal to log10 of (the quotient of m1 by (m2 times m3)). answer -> -1.27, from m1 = 69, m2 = 24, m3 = 55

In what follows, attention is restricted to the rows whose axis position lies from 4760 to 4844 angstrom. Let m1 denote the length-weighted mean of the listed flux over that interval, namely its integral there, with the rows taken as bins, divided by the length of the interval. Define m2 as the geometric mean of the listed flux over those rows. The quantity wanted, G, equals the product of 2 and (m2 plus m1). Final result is 4.04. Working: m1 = 1.01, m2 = 1.00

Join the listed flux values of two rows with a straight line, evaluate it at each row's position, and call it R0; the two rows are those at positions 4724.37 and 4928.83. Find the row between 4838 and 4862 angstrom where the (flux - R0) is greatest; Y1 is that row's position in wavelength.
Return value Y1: 4858.97 angstrom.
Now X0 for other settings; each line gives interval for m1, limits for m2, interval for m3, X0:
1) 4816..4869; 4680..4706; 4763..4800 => -1.33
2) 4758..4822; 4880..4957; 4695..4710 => -1.32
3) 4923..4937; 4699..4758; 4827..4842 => -1.81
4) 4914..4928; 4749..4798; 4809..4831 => -1.86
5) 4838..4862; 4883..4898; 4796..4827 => -1.28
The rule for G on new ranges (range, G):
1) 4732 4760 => 4.28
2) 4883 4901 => 4.12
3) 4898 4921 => 4.44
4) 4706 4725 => 4.52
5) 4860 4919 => 4.24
